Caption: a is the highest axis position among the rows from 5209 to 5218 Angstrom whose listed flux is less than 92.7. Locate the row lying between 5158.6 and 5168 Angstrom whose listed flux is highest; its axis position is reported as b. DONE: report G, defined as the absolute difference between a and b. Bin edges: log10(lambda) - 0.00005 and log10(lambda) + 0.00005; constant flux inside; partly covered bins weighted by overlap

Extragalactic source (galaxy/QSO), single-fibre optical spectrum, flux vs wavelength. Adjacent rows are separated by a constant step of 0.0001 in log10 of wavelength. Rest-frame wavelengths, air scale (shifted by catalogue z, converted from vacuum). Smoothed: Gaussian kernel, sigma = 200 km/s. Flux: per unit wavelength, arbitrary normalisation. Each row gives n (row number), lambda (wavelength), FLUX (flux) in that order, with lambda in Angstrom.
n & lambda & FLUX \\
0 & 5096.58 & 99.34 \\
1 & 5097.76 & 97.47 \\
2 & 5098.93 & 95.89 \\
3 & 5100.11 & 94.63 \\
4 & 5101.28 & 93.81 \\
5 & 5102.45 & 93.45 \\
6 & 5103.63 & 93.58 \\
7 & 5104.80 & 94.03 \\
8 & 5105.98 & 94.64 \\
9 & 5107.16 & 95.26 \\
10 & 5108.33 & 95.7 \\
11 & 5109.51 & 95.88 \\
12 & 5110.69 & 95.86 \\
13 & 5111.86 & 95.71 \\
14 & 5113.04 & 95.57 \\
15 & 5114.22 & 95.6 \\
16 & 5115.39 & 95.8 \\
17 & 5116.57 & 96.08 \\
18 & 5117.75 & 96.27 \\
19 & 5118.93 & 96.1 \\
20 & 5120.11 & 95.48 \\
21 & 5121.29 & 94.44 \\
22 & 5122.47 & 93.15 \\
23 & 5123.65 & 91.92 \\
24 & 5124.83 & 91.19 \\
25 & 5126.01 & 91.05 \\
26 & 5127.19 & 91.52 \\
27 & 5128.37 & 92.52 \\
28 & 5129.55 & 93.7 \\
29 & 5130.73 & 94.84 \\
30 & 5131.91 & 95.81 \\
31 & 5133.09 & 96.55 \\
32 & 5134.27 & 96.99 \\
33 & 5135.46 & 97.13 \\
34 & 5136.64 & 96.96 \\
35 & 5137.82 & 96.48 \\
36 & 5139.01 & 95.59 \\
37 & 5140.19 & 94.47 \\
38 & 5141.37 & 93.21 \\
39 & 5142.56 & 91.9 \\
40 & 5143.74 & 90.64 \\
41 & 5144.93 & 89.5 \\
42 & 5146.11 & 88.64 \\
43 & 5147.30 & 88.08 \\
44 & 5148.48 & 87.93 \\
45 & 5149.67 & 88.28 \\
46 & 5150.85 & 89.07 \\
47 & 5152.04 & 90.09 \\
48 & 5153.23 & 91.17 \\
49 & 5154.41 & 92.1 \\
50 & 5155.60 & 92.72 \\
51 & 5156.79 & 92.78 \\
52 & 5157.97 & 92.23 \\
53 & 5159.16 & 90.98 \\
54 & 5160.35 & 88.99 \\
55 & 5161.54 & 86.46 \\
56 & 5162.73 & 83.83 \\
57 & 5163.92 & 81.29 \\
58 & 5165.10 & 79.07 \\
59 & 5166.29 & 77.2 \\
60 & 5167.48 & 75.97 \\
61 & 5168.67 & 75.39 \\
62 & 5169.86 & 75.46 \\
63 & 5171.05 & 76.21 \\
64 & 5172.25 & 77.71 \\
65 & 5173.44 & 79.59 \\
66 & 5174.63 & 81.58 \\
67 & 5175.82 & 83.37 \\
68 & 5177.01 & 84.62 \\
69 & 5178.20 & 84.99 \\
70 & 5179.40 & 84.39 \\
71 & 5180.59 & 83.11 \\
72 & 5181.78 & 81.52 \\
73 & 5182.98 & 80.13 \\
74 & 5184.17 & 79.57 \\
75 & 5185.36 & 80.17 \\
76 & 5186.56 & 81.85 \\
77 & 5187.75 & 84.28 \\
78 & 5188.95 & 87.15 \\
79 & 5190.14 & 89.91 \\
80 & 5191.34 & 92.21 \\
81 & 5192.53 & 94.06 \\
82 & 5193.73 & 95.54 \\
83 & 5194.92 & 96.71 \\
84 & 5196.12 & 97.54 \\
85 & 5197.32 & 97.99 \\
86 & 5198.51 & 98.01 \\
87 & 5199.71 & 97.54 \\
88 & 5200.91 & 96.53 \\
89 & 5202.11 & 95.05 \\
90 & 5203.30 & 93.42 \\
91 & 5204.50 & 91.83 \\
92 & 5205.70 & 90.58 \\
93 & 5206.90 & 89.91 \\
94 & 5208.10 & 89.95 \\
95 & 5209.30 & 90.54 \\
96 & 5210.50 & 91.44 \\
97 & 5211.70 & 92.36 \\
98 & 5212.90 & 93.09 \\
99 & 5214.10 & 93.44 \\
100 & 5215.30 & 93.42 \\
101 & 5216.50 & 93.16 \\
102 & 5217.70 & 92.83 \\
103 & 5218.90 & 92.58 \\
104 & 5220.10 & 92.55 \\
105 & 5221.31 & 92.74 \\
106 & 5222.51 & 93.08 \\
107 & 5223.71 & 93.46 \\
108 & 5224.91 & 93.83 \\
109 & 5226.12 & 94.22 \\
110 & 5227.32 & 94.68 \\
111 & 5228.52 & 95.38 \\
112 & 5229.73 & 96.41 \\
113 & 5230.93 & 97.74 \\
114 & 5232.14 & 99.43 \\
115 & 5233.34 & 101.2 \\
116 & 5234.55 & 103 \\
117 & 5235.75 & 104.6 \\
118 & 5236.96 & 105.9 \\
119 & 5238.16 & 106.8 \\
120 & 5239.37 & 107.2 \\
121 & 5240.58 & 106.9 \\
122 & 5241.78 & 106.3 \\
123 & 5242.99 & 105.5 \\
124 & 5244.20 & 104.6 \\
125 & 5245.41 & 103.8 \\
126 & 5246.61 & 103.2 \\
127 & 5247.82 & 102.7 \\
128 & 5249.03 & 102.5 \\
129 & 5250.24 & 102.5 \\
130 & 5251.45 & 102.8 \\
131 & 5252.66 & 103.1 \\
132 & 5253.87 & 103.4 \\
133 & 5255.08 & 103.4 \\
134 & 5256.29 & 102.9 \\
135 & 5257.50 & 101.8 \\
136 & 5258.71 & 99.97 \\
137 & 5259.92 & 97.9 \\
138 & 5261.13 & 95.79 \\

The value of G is 52.5 Angstrom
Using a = 5211.70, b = 5159.16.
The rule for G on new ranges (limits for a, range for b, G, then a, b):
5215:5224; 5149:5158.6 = 63.3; 5220.10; 5156.79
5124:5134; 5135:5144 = 7.1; 5128.37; 5135.46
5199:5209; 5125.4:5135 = 73.8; 5208.10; 5134.27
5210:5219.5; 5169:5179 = 40.7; 5218.90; 5178.20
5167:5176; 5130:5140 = 40.4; 5175.82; 5135.46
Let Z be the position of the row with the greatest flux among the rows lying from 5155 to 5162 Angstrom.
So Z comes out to 5156.79 Angstrom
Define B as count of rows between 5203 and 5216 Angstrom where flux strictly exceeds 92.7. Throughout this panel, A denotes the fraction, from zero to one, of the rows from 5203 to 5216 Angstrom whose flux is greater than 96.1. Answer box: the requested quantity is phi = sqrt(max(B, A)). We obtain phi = 2.0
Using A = 0.0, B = 4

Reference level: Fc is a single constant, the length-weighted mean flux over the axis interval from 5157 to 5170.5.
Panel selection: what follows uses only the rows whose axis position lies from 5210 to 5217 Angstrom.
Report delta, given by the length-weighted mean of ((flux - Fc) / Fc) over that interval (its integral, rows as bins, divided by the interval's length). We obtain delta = 0.122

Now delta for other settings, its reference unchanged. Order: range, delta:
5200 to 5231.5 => 0.127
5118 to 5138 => 0.141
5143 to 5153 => 0.077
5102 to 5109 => 0.141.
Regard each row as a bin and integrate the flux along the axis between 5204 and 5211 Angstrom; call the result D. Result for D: 634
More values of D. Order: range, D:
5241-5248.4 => 773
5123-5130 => 644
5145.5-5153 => 666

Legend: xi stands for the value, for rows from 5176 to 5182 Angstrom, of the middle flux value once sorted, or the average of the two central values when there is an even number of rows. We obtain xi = 84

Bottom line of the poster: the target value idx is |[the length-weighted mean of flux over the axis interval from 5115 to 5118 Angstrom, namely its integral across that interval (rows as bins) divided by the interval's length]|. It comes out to 96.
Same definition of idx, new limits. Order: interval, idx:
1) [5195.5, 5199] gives 98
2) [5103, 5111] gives 95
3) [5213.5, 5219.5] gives 93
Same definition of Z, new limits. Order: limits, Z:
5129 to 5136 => 5135.46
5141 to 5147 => 5141.37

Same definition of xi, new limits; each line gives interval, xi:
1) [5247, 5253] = 103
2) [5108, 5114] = 96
